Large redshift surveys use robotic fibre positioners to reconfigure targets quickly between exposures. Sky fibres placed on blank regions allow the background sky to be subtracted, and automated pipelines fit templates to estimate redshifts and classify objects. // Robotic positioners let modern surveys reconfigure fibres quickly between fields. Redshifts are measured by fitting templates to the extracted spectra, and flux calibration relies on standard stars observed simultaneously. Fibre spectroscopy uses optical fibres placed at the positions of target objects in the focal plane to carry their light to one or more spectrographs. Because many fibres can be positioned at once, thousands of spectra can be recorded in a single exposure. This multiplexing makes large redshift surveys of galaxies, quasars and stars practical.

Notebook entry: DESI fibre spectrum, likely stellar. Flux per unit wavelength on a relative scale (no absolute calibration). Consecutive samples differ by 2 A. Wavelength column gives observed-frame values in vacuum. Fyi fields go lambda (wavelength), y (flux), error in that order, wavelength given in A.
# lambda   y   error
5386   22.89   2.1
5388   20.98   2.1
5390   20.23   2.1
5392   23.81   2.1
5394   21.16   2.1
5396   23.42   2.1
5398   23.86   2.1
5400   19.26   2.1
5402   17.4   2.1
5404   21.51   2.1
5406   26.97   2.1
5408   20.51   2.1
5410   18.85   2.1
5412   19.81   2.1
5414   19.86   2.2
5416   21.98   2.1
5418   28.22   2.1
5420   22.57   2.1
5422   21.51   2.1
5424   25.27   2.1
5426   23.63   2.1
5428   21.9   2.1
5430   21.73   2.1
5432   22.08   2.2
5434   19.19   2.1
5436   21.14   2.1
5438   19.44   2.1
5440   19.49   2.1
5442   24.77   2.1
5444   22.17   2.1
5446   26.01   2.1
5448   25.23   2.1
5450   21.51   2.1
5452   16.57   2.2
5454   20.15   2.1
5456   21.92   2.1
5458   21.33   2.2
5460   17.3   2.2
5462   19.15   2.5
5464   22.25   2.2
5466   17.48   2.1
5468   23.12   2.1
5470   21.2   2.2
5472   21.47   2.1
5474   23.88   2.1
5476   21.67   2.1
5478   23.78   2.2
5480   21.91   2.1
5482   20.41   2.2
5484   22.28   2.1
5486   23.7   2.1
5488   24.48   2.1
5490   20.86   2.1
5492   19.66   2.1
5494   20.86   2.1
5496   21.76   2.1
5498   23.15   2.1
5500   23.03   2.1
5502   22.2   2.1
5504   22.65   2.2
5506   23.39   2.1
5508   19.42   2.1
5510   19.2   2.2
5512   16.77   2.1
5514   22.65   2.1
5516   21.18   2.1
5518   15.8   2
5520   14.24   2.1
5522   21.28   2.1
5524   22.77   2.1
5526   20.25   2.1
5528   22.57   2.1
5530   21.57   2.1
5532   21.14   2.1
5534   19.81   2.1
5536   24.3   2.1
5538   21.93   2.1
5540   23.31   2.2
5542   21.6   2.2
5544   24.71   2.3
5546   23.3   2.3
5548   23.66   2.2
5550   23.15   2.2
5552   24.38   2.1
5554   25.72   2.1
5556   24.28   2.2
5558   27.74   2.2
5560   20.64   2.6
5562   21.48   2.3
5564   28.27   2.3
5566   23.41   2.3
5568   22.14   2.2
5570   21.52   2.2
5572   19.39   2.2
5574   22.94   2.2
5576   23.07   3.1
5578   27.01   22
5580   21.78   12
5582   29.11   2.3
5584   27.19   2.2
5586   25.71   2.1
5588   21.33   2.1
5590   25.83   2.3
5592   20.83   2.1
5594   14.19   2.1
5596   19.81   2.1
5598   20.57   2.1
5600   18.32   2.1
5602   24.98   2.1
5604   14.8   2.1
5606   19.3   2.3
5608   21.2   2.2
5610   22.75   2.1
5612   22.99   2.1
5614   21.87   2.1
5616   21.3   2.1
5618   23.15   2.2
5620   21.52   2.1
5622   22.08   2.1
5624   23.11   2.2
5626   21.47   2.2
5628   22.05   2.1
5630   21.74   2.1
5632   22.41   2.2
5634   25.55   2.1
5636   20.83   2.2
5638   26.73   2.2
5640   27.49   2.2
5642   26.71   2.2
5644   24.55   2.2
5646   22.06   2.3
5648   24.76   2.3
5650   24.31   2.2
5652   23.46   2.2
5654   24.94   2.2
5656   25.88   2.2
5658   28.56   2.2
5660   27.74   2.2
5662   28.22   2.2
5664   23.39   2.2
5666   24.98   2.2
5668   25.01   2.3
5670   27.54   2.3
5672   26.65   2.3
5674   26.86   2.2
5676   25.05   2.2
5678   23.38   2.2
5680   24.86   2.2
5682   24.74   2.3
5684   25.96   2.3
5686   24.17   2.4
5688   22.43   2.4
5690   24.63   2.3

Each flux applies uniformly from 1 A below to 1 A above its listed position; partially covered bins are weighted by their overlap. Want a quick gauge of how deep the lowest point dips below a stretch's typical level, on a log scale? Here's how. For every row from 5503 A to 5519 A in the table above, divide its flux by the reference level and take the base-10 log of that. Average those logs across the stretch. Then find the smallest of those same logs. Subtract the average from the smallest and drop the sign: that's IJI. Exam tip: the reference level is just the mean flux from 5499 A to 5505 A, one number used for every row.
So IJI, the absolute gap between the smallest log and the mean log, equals 0.10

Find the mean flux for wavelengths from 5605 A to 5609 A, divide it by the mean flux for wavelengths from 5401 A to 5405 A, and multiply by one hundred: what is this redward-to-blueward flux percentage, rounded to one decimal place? 104.1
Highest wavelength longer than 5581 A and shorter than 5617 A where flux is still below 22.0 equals 5616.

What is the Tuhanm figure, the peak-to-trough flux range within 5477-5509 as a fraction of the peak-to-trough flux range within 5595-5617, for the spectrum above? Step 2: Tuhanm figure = 0.50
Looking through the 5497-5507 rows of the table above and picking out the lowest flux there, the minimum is 22.2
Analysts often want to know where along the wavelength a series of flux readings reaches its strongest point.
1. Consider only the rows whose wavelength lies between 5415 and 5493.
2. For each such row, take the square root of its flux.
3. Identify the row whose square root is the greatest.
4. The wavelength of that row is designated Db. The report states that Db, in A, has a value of 5418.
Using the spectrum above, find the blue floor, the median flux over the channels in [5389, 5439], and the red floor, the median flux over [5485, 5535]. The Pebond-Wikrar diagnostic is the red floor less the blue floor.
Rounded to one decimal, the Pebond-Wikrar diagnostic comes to -0.2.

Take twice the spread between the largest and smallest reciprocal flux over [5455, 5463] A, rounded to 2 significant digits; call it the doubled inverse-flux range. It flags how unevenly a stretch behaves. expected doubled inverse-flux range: 0.024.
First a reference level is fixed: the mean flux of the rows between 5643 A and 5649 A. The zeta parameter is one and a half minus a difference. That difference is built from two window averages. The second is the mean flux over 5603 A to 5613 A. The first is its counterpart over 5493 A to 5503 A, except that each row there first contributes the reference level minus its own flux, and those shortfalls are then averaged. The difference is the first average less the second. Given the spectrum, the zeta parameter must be 20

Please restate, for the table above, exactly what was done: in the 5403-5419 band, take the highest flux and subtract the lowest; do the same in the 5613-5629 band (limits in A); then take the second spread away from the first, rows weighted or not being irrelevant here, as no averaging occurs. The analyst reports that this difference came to 7.5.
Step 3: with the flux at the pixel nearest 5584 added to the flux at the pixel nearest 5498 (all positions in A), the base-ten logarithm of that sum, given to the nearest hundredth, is 1.70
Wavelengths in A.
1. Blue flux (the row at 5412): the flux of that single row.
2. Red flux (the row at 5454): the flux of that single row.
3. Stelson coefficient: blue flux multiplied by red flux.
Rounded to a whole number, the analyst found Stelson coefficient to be 399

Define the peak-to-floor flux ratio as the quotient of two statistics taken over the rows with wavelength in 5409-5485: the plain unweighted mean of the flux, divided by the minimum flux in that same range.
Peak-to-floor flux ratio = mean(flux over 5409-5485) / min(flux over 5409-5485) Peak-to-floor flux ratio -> 1.31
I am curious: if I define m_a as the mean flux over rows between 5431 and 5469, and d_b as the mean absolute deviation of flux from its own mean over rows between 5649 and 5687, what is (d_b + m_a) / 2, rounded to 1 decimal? 11.2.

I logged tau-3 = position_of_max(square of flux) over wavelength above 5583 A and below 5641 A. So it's 5640 A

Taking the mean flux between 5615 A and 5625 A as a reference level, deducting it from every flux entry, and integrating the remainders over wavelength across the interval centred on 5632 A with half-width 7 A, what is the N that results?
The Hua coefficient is 10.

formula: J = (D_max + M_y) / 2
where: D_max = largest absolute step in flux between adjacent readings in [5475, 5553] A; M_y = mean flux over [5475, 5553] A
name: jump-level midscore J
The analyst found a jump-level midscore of 14.4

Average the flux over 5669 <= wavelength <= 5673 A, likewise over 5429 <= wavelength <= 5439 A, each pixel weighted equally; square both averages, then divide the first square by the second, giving 1.71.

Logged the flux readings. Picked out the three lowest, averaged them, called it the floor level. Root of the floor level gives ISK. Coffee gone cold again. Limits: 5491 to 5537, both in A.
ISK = 3.95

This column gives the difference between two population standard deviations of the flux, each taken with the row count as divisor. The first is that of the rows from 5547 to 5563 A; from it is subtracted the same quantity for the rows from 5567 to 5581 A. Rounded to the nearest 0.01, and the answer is -0.03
